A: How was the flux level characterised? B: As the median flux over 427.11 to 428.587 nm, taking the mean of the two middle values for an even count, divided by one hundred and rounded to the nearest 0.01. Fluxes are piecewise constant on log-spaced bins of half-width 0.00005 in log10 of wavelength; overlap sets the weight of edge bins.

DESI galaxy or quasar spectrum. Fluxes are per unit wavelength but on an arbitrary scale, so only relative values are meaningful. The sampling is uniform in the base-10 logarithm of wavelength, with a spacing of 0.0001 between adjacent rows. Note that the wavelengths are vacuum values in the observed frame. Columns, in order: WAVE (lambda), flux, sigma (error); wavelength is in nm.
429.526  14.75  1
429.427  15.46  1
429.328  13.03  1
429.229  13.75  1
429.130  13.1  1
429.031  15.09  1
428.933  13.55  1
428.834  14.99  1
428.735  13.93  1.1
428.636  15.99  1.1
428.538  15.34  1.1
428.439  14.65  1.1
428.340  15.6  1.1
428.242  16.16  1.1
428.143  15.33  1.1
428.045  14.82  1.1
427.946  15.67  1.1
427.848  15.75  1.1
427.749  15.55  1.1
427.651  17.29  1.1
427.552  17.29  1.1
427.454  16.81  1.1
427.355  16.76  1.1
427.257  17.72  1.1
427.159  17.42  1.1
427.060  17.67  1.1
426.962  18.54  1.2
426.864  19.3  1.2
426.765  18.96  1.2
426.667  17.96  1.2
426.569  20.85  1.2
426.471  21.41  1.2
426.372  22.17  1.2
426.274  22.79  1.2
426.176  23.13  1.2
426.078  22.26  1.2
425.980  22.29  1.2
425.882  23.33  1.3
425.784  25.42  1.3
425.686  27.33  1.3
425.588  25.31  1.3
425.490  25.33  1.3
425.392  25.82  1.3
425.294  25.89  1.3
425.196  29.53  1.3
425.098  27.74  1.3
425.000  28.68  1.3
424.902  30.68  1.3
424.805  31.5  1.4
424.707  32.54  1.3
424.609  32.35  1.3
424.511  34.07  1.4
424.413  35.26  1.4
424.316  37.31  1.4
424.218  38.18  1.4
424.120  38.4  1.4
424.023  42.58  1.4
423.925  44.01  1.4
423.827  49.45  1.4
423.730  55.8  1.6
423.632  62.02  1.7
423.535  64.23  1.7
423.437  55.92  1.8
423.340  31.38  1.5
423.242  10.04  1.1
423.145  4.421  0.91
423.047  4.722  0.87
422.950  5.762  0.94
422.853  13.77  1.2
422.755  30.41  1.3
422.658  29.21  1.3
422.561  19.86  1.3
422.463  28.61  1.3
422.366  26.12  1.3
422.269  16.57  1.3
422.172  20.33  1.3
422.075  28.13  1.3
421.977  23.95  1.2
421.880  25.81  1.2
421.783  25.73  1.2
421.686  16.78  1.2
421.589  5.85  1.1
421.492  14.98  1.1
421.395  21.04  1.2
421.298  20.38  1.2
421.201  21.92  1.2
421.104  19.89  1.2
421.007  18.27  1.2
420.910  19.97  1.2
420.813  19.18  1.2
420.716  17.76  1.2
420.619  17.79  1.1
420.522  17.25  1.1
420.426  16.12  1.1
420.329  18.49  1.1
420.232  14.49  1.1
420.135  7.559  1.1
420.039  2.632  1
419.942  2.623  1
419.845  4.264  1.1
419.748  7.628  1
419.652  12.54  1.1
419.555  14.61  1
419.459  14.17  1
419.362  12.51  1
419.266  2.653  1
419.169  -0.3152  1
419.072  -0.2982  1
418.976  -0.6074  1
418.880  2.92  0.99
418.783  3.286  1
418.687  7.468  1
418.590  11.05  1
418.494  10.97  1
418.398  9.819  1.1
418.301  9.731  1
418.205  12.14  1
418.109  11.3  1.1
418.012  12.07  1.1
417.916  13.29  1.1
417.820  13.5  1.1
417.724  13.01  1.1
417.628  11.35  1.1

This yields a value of 0.16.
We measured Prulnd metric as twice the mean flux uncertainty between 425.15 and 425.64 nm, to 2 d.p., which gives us 2.60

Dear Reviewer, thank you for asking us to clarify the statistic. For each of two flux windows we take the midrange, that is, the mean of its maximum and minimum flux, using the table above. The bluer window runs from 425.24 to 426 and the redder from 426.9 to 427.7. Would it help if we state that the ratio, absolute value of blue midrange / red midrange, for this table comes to 1.4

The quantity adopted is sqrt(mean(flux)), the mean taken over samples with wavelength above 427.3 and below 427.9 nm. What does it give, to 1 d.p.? 4.1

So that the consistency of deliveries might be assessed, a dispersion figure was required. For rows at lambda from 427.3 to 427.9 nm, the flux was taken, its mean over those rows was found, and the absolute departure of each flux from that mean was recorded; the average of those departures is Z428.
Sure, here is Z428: 0.6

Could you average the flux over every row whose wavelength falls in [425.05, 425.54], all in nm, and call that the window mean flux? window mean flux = 27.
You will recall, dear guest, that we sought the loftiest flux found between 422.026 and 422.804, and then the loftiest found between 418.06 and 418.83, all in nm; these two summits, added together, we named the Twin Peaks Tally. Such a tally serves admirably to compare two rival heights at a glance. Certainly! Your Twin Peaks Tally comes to 43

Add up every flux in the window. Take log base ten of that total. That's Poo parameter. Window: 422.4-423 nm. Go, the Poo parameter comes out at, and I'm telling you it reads 2.1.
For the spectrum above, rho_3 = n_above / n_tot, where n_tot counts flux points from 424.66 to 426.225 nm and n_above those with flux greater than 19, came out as 1.00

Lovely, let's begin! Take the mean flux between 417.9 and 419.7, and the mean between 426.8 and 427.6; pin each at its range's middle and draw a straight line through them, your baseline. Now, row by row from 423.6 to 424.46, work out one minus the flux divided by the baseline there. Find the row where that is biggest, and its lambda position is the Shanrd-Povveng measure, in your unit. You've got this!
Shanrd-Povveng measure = 424.413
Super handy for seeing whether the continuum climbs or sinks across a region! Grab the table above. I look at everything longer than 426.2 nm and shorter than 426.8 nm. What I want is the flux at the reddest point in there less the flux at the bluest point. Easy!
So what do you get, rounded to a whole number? -4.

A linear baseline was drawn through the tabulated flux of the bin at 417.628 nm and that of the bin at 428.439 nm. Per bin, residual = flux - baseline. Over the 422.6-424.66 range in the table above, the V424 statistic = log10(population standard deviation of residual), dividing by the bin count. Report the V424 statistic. 1.2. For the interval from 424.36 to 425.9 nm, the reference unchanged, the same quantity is 0.6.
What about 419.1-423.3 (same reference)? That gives 0.9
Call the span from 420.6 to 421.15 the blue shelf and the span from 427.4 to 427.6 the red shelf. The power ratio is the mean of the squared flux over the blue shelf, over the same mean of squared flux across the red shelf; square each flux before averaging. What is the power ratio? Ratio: 1.2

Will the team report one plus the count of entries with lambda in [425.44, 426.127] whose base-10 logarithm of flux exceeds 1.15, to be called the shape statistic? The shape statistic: 8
